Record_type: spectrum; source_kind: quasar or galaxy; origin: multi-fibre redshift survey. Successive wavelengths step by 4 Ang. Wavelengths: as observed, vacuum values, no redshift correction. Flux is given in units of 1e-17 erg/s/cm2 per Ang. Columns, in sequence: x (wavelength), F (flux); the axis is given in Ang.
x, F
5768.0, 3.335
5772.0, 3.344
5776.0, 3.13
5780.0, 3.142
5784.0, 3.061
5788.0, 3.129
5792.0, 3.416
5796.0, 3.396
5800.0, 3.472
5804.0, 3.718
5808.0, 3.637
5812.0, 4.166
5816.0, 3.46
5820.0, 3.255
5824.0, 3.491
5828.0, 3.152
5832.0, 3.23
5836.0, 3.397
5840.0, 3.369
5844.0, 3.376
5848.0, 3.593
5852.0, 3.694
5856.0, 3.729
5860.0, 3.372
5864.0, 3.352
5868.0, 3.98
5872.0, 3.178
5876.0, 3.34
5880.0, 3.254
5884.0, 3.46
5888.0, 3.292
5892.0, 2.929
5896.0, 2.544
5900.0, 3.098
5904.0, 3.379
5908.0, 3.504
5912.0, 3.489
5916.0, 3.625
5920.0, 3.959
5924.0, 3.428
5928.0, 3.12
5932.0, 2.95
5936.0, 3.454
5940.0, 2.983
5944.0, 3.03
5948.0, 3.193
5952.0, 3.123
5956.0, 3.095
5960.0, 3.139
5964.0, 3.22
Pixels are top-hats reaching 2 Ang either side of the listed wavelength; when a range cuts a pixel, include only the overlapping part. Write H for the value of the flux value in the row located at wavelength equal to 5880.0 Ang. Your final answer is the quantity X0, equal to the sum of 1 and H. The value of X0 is 4.25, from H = 3.254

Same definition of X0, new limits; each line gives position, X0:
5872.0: 4.18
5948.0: 4.19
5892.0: 3.93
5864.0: 4.35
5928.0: 4.12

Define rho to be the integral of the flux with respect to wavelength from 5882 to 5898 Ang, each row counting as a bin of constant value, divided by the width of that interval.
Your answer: 3.06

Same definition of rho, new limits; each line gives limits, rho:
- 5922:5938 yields 3.24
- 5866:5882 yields 3.44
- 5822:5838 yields 3.32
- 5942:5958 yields 3.11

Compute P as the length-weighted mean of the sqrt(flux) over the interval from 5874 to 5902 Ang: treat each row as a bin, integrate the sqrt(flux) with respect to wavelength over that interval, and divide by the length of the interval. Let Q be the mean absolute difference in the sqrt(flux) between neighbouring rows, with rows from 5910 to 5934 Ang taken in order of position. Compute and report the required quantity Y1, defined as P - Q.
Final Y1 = 1.69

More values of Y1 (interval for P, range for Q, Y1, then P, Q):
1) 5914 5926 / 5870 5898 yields 1.85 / 1.92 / 0.065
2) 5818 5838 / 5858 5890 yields 1.74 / 1.82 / 0.079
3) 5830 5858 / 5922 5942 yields 1.76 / 1.87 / 0.102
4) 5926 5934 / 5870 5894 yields 1.69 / 1.74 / 0.055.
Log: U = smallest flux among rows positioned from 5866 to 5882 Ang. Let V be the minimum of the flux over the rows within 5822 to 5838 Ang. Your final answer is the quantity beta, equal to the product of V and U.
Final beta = 10.0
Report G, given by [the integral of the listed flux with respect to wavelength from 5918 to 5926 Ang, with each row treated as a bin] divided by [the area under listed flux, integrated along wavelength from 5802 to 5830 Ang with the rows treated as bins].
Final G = 0.3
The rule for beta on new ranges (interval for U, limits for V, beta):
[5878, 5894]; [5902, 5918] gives 9.9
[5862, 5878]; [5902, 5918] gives 10.7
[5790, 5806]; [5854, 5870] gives 11.4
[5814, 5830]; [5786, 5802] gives 9.9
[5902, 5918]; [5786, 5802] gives 10.6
